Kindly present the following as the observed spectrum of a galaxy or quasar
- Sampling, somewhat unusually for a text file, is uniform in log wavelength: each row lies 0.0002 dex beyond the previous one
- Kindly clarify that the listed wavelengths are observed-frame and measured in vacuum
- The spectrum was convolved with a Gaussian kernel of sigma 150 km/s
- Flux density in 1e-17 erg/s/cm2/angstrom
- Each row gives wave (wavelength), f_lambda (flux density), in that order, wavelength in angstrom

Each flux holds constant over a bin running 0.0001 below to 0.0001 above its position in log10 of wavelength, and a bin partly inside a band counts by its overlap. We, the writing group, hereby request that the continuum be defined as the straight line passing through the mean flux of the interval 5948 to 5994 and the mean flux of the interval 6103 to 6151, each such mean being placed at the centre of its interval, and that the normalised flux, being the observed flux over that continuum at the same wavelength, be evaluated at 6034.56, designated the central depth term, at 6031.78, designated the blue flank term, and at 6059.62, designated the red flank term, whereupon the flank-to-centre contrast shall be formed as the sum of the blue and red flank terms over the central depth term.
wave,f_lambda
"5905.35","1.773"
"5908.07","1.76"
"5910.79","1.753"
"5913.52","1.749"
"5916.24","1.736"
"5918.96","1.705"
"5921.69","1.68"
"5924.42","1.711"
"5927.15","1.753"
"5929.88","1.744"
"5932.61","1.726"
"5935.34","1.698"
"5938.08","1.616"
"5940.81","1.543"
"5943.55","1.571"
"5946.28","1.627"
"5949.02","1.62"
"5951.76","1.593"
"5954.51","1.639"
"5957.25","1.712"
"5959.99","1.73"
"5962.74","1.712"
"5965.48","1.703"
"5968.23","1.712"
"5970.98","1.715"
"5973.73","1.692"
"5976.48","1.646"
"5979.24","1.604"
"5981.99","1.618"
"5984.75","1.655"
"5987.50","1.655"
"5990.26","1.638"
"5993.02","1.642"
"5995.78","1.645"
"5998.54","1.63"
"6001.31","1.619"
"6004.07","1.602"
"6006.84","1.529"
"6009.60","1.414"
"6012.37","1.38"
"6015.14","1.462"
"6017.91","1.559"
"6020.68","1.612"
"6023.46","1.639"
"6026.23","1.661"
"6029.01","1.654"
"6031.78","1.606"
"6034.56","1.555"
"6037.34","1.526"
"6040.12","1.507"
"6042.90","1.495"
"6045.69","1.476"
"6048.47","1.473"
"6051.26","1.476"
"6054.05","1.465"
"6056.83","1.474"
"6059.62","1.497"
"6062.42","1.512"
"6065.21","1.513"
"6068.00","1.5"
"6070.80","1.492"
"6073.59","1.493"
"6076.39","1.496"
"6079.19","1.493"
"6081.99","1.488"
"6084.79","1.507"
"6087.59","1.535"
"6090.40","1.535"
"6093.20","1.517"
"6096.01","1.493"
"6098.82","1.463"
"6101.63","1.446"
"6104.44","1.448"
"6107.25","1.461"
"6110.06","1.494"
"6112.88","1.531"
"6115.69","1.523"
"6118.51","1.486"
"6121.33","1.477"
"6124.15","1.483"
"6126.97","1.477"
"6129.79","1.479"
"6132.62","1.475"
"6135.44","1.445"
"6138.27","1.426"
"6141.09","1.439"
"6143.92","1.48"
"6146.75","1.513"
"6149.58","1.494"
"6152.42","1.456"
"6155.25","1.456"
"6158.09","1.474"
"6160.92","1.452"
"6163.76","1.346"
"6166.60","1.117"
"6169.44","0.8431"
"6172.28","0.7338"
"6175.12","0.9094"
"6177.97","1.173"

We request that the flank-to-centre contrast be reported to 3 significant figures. 2.01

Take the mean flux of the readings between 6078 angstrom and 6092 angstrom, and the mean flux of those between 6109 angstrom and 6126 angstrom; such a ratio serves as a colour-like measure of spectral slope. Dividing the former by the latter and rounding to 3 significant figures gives 1.01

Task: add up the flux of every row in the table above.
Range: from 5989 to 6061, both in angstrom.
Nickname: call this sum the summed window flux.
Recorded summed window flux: 40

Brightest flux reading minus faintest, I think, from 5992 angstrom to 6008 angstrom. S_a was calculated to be 0.12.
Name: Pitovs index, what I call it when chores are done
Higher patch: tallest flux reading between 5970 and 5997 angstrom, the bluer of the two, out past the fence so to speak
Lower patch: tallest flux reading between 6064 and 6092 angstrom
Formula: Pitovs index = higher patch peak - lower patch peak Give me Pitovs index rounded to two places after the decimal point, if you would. 0.18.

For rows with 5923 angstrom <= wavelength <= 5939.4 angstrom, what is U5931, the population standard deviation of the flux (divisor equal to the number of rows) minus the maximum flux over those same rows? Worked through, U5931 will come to -1.71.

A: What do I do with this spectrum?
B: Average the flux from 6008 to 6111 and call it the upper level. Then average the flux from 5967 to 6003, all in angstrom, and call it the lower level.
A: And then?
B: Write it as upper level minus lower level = -0.14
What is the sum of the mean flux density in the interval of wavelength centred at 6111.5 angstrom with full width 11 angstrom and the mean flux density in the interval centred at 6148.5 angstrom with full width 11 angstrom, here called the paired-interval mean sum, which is 2.99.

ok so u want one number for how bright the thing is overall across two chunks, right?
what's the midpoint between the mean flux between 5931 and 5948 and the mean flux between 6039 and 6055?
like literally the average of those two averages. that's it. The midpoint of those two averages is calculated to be 1.56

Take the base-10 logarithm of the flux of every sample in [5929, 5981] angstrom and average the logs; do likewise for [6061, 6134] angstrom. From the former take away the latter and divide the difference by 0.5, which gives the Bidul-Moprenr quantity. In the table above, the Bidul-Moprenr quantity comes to 0.09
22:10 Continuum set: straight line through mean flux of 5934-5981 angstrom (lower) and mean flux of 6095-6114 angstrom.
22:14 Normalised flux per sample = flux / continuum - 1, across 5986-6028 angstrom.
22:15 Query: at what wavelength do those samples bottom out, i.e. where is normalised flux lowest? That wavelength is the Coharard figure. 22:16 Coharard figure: 6012.37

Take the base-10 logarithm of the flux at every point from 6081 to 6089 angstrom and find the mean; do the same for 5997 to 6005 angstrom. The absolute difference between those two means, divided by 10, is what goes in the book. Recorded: 0.0030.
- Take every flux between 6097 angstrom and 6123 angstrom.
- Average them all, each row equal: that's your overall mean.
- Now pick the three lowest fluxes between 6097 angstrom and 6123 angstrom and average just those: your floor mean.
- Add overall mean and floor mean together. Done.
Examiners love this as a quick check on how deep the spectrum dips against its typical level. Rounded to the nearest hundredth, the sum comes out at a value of 2.93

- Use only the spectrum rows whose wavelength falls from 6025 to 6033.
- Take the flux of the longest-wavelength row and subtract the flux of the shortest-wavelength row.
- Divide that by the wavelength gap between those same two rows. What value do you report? -0.010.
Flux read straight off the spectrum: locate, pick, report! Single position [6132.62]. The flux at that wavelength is 1.475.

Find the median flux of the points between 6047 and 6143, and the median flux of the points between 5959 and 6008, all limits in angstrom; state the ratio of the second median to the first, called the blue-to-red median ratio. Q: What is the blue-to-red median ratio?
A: 1.11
